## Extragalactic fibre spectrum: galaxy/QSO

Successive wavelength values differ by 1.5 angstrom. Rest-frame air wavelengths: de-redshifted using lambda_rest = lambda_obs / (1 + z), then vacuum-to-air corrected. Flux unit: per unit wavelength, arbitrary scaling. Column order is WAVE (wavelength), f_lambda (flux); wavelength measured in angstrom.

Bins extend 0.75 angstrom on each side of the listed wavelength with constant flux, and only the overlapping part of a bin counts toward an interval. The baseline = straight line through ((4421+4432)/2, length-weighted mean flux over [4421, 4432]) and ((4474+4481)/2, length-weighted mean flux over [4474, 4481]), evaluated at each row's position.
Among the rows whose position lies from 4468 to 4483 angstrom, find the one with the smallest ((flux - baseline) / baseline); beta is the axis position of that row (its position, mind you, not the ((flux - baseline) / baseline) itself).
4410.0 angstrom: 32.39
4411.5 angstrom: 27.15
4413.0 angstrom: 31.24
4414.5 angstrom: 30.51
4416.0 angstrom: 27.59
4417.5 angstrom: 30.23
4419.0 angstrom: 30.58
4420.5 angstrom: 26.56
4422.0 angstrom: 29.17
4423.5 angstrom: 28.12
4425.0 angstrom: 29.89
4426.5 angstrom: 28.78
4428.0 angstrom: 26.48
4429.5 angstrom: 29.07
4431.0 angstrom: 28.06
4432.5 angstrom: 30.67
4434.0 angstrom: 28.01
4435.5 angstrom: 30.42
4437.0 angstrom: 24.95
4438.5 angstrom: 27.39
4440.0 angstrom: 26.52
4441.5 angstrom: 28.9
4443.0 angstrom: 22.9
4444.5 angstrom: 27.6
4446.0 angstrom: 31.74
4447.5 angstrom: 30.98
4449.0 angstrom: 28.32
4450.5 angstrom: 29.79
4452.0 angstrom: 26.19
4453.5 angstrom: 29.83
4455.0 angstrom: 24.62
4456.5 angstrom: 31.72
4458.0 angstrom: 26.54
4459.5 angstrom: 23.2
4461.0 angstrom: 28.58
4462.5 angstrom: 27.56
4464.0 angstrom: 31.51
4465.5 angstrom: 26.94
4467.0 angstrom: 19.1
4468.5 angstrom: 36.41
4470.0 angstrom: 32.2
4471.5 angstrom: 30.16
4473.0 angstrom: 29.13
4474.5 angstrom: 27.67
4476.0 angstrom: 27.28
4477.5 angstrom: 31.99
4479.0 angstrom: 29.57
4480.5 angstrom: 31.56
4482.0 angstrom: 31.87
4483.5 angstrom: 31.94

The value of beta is 4476.0 angstrom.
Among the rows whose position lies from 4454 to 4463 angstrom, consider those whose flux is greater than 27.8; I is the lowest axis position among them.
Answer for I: 4456.5 angstrom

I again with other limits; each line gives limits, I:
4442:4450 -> 4446.0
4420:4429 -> 4422.0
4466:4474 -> 4468.5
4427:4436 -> 4429.5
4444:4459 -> 4446.0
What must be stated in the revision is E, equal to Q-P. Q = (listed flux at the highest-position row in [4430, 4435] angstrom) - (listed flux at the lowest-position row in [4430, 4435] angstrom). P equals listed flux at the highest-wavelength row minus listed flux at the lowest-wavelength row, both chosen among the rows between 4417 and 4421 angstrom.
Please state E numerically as 4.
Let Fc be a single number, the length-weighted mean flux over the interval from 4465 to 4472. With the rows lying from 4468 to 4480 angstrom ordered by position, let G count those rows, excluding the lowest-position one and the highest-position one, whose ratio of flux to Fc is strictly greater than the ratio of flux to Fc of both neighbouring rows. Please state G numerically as 1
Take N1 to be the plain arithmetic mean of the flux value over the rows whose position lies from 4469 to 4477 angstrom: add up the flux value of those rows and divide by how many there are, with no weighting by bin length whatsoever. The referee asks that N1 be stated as 29.3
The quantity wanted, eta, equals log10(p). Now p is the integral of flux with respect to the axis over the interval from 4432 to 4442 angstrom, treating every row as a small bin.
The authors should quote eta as 2.45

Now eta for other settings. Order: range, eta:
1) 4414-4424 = 2.46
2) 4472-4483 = 2.52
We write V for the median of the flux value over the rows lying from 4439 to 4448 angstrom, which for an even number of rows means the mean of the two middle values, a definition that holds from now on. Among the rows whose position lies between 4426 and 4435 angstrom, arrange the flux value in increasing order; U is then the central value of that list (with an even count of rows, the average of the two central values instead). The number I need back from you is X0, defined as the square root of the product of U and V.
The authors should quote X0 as 28.3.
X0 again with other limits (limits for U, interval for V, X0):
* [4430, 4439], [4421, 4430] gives 28.5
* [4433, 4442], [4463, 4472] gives 29.2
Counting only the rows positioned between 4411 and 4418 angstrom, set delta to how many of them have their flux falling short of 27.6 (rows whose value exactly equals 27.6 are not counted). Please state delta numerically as 2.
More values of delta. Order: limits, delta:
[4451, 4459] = 3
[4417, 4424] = 1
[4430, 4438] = 1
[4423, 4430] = 1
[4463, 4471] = 2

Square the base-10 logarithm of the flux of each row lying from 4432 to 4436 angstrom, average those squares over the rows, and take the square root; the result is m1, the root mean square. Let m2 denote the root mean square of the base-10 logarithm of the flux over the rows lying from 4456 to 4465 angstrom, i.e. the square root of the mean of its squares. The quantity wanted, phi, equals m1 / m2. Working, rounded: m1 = 1.47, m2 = 1.448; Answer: 1.02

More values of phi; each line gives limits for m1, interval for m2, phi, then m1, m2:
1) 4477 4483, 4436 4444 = 1.06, 1.49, 1.416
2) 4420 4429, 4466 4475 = 0.99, 1.45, 1.459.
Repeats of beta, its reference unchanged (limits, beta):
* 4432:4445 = 4443.0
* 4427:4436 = 4428.0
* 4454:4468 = 4467.0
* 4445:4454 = 4452.0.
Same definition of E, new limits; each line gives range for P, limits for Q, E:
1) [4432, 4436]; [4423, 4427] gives 1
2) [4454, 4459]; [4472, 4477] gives -4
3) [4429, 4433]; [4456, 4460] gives -10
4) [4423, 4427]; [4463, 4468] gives -13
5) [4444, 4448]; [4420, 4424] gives -2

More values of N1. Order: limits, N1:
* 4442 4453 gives 28.2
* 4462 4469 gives 28.3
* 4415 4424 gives 28.7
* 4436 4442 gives 26.9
